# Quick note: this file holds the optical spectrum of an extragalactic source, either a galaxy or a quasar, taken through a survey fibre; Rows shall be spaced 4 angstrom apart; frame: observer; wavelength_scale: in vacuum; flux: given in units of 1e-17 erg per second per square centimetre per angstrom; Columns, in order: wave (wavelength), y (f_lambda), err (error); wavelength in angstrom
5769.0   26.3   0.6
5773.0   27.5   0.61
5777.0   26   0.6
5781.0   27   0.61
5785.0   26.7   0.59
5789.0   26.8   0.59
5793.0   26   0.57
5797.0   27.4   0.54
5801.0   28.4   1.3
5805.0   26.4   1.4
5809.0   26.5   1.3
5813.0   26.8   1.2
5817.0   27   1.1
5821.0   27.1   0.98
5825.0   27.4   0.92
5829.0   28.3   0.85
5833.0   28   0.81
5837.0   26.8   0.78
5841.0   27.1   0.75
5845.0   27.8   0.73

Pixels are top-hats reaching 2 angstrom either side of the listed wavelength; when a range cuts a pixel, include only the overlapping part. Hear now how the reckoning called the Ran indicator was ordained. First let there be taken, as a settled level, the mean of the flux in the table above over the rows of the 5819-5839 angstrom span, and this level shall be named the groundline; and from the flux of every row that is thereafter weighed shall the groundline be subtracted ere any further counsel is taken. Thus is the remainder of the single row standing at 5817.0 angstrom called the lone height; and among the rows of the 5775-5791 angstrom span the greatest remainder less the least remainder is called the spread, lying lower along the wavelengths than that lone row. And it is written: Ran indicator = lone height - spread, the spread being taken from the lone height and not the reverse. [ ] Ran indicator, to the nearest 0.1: -1.5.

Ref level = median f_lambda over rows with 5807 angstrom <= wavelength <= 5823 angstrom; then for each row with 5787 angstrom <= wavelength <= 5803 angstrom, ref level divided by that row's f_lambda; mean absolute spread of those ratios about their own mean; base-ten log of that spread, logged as -1.56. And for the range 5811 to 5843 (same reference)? -1.80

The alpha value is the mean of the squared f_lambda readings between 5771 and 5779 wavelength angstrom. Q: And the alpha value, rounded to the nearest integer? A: 716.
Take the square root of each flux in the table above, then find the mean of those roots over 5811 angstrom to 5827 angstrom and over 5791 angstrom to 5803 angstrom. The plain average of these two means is 5.212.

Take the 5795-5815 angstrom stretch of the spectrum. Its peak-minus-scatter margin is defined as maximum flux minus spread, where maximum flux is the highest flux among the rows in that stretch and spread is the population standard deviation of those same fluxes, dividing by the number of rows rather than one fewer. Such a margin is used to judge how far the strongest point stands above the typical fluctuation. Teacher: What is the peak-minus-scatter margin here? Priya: 27.7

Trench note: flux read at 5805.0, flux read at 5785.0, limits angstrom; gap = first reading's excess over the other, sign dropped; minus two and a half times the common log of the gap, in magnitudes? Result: 1.3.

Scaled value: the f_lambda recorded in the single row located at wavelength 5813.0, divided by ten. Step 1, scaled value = 2.68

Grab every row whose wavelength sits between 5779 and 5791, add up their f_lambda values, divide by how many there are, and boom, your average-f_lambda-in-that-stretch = 26.8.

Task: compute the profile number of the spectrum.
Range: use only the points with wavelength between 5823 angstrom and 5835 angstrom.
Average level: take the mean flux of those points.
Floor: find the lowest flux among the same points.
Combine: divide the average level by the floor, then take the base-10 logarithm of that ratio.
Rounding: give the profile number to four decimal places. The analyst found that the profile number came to 0.0079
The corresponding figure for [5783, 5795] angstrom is 0.0083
